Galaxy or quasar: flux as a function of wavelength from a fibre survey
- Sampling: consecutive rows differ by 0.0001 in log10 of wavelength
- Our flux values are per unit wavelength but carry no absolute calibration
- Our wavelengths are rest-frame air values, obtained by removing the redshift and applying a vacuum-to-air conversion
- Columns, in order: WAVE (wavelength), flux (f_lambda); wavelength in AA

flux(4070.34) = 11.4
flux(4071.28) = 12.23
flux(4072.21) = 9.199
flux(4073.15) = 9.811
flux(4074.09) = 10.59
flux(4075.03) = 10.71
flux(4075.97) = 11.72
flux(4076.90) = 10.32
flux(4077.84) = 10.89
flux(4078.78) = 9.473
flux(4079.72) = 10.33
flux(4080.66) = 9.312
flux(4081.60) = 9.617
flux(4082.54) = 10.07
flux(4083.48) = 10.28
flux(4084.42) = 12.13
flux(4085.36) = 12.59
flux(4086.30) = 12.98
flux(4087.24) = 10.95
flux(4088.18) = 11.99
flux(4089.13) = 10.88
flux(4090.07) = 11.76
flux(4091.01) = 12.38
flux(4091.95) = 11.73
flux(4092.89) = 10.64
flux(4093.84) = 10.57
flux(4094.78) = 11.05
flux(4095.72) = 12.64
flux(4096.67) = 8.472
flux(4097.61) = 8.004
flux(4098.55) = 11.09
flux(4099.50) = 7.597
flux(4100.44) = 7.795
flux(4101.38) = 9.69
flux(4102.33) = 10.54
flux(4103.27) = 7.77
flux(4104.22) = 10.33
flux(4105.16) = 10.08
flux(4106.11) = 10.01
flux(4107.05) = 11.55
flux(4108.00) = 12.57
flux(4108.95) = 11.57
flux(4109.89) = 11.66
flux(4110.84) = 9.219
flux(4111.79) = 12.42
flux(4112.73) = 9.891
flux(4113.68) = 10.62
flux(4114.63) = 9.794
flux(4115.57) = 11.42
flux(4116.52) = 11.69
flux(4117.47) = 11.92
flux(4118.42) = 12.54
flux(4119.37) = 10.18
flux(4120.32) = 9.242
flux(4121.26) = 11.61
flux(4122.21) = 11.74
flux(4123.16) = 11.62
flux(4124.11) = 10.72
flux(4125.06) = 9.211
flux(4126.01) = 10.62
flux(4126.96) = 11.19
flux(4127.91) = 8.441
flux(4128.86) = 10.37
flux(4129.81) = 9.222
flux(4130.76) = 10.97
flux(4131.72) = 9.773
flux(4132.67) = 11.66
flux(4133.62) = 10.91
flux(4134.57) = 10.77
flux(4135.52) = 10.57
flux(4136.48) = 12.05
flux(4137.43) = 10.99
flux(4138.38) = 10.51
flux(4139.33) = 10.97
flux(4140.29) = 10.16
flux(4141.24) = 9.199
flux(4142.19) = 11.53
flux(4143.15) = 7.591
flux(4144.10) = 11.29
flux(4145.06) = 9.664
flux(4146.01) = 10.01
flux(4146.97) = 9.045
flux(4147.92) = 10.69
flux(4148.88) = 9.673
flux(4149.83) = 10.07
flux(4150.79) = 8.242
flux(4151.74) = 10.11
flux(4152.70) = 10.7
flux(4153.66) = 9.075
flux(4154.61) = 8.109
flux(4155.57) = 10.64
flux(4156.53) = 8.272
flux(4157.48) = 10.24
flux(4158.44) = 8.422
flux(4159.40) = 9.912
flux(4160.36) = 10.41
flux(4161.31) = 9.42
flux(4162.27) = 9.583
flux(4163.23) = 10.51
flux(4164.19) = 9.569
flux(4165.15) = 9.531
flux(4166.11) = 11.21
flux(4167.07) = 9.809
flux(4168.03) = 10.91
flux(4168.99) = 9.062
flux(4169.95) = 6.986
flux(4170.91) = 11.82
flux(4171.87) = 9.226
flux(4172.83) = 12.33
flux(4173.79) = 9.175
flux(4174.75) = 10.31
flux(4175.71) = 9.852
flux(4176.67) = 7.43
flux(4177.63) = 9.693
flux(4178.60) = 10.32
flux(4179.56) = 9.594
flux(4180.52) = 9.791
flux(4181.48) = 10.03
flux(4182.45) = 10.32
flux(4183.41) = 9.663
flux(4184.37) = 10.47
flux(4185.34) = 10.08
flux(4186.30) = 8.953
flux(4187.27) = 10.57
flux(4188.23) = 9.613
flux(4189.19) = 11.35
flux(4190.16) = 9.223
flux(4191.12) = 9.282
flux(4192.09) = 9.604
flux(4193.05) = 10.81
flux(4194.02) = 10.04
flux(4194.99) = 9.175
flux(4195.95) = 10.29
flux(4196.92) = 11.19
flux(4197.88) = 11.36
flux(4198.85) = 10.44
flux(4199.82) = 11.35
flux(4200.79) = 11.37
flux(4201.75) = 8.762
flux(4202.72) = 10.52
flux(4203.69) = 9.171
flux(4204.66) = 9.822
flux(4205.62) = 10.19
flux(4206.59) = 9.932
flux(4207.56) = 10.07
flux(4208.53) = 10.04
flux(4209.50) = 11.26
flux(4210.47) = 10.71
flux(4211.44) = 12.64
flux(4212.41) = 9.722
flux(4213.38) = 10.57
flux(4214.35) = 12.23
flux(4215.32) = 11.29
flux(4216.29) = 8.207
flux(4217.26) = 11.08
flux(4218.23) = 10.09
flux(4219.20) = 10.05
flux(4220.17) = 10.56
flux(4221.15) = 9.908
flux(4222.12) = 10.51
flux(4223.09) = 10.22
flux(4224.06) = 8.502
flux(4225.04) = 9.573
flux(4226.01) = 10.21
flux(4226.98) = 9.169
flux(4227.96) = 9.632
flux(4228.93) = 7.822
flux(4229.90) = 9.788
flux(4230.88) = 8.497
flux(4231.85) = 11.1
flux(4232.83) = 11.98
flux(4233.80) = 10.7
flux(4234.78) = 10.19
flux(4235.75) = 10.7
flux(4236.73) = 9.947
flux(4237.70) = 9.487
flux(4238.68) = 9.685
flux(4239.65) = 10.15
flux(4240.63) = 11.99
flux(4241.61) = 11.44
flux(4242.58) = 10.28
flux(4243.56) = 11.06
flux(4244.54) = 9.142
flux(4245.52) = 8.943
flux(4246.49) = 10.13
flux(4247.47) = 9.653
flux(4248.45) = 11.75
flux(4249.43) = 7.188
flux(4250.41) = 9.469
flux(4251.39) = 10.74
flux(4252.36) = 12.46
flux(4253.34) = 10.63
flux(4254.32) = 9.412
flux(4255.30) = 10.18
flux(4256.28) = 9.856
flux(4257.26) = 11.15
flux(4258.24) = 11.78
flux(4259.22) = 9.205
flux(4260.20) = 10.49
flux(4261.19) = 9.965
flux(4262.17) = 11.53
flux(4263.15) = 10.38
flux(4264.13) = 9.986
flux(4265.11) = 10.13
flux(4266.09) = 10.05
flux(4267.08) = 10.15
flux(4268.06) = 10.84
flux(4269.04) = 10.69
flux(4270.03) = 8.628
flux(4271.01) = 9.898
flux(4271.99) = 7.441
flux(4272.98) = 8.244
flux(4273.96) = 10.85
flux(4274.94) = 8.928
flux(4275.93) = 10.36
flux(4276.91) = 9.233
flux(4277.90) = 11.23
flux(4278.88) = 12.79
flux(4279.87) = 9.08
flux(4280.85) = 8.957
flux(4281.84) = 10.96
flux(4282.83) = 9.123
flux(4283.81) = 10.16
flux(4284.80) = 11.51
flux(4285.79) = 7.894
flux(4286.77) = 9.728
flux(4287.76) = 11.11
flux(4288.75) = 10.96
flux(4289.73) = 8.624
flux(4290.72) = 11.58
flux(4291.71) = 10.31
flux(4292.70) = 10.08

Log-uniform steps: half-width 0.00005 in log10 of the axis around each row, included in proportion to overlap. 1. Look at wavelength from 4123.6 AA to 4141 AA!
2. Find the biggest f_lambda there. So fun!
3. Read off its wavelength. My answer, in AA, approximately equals 4136.48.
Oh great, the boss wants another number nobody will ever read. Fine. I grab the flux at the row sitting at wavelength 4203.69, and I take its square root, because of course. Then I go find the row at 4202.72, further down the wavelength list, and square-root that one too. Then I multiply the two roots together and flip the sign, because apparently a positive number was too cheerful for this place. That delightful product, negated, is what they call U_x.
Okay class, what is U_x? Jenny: -9.8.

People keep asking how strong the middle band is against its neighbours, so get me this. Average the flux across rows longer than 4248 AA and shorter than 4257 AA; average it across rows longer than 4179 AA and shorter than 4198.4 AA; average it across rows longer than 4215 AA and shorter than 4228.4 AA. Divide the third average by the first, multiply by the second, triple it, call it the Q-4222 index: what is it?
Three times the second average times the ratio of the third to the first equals 29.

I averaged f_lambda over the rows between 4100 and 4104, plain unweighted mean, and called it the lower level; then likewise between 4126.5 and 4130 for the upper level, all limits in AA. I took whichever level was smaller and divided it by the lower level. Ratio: 1.00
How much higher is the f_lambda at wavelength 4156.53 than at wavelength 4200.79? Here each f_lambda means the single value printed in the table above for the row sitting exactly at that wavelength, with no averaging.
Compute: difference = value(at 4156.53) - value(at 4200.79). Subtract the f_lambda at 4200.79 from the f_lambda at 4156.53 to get -3.1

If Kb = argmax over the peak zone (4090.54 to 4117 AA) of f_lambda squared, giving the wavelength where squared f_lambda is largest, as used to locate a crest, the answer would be 4095.72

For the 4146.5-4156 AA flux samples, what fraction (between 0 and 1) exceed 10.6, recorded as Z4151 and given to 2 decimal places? 0.30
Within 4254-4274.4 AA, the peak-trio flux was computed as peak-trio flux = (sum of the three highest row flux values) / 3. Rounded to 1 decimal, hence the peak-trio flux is 11.5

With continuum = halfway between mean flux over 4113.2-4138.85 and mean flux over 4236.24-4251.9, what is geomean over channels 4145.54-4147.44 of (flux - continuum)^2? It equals 0.55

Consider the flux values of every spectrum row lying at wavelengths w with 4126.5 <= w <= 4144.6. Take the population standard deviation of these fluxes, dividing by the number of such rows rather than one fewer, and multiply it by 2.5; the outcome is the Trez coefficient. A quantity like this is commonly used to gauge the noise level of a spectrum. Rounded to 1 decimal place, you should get 2.8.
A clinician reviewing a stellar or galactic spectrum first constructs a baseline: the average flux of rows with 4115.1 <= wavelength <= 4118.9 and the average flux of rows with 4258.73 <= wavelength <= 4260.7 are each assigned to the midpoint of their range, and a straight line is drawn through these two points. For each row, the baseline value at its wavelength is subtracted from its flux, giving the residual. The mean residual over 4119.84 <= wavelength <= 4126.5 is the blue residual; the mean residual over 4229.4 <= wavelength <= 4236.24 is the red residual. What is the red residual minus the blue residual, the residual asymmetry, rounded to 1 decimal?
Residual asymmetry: 1.3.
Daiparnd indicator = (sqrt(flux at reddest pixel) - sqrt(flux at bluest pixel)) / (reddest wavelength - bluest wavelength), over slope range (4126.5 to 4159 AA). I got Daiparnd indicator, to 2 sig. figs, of -0.014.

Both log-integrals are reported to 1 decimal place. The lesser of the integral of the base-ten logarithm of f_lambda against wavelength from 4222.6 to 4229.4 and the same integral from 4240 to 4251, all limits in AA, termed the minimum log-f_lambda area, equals 6.6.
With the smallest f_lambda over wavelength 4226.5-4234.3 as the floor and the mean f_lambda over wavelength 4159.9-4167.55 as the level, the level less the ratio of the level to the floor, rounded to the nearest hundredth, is 8.73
